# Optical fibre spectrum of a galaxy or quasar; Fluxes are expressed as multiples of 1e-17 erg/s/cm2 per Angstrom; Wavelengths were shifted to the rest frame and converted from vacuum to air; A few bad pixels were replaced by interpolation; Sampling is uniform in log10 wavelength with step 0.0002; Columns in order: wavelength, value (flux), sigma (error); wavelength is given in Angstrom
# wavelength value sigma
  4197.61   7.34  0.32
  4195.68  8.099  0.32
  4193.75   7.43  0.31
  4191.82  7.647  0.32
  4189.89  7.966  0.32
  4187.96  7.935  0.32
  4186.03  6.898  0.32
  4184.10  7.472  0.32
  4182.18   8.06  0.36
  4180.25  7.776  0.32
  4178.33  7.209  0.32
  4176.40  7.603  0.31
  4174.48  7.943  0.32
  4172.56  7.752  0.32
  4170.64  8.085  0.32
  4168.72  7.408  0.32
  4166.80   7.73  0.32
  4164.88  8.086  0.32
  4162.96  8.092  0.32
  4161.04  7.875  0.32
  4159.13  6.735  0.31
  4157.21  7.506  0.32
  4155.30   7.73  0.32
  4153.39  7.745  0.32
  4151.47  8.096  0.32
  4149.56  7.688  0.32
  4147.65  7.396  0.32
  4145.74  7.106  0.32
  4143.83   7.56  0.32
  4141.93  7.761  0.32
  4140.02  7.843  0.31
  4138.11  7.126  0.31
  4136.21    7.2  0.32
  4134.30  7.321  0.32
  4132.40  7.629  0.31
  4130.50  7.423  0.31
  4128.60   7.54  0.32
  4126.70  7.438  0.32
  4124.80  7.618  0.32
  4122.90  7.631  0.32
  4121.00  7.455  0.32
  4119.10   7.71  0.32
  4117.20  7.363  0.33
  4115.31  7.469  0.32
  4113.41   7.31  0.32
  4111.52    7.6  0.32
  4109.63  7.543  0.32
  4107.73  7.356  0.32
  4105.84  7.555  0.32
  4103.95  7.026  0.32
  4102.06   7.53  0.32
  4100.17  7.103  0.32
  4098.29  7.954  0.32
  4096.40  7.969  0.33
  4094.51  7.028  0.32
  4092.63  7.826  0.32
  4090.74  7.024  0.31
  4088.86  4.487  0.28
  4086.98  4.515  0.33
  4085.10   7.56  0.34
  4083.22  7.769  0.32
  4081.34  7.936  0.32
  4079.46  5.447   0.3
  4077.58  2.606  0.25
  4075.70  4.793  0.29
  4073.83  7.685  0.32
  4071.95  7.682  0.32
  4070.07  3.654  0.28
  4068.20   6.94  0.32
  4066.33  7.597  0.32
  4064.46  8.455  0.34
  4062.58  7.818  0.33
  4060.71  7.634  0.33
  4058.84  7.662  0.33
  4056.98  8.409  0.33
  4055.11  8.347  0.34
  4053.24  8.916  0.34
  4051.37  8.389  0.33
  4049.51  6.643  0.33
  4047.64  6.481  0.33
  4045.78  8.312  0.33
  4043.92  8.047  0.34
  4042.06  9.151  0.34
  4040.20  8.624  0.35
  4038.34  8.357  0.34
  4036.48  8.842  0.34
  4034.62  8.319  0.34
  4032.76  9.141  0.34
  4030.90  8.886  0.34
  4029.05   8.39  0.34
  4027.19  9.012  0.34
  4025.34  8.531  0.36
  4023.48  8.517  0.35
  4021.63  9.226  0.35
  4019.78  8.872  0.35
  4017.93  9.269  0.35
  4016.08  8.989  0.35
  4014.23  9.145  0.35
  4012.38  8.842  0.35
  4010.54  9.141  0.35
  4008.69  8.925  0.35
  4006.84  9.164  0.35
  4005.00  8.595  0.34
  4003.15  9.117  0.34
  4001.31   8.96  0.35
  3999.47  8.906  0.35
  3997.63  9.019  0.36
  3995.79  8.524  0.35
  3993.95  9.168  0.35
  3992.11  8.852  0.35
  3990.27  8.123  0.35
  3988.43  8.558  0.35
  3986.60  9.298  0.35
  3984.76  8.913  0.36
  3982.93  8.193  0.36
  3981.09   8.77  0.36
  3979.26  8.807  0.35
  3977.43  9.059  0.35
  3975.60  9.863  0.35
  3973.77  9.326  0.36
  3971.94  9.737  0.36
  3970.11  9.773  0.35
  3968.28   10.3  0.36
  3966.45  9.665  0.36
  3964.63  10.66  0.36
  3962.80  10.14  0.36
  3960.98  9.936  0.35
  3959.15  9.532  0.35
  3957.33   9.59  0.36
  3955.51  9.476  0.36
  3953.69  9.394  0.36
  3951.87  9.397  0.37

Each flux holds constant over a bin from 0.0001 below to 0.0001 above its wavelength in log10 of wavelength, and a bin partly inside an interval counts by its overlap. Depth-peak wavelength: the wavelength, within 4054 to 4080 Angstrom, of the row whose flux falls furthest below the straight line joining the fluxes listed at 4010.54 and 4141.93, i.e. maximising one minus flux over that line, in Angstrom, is 4077.58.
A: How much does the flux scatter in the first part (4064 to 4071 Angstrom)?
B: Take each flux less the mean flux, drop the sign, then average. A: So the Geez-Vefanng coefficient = 1.5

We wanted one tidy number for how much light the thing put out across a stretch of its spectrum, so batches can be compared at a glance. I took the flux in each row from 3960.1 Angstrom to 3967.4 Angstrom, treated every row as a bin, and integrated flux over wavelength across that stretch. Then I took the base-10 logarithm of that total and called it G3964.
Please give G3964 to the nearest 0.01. 1.87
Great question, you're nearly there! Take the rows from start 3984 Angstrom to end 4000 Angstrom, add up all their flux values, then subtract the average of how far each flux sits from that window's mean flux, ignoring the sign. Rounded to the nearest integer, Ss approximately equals 79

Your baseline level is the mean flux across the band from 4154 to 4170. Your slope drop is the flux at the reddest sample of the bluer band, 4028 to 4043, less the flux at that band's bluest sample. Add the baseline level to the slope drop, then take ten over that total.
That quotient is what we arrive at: 1.19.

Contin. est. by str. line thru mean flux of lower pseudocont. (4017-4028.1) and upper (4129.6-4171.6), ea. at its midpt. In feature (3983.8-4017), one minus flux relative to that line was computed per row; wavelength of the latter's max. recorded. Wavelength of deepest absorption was 3990.27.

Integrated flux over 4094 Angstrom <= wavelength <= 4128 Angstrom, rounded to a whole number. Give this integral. 255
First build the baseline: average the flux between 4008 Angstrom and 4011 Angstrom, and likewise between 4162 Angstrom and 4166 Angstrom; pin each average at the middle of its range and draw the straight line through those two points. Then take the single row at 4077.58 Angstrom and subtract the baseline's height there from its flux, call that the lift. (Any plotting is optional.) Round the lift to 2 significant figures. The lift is -6.0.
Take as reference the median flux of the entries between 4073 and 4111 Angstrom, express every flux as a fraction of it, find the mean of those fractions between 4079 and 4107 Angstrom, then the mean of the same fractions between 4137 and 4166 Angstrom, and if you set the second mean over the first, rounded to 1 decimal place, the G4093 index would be 1.1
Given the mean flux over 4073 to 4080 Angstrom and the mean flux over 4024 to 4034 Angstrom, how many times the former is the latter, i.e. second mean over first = 1.7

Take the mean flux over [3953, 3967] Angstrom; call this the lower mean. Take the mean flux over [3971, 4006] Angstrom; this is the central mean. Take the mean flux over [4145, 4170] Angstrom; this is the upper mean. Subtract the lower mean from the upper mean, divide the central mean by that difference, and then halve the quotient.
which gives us -2.1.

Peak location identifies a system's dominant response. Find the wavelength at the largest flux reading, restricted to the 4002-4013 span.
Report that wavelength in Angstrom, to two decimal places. 4006.84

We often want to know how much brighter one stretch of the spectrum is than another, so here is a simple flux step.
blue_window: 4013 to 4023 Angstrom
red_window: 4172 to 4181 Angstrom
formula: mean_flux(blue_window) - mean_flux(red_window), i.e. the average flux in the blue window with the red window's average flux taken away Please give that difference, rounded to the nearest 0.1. 1.4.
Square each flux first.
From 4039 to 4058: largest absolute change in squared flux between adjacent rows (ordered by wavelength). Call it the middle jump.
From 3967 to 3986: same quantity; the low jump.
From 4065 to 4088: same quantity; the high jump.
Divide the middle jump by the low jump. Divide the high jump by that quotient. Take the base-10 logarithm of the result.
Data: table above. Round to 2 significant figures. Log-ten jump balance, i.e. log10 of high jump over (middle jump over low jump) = 1.4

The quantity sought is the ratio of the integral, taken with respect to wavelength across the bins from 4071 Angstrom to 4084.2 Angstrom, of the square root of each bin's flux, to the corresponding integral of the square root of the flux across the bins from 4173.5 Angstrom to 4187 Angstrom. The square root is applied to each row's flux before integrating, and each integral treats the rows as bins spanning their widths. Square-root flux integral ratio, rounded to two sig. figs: 0.88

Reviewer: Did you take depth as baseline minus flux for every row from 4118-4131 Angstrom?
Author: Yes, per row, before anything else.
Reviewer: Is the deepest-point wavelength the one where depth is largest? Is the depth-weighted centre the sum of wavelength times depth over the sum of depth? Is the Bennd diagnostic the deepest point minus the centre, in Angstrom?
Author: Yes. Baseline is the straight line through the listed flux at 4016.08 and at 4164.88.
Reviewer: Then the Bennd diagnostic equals -4.0 Angstrom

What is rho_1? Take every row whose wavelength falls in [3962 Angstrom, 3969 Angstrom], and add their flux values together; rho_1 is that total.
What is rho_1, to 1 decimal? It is 40.8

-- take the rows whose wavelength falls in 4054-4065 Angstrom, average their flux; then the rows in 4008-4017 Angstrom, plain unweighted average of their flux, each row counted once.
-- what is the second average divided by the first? 1.12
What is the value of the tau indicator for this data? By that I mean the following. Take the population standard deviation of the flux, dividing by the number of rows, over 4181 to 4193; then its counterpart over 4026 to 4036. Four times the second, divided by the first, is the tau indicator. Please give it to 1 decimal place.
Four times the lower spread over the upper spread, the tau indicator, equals 3.4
